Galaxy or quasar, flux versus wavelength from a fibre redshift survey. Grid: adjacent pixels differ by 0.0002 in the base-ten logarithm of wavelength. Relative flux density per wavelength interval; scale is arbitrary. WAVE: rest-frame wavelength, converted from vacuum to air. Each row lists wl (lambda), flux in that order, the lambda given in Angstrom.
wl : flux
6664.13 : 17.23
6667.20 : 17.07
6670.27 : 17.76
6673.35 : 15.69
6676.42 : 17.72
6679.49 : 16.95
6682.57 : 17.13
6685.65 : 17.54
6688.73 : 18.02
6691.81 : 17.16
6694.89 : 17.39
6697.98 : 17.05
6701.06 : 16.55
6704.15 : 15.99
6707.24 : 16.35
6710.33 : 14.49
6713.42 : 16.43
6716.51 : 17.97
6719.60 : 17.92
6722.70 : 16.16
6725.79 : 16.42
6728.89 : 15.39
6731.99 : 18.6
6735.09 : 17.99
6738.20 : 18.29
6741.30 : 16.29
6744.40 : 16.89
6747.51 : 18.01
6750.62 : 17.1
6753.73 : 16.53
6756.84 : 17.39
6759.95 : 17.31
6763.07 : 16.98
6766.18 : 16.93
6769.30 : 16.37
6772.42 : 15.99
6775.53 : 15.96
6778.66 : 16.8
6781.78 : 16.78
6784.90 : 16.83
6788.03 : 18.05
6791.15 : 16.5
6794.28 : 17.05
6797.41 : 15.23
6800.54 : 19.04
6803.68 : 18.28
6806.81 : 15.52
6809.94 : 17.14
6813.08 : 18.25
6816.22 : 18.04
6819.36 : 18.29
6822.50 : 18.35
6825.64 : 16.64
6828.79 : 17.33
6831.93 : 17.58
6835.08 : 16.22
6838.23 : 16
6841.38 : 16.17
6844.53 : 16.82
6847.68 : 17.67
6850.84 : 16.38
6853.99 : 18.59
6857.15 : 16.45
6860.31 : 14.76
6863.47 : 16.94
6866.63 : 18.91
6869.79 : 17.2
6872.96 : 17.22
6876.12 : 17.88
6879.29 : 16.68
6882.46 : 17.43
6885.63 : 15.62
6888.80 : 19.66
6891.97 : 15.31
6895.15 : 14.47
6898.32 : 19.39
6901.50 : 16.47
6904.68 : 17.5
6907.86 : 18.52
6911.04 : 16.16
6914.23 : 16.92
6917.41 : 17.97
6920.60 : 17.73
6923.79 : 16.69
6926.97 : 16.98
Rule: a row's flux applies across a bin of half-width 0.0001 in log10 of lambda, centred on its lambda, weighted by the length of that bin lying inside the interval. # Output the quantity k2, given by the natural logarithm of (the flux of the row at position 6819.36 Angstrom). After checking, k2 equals 2.91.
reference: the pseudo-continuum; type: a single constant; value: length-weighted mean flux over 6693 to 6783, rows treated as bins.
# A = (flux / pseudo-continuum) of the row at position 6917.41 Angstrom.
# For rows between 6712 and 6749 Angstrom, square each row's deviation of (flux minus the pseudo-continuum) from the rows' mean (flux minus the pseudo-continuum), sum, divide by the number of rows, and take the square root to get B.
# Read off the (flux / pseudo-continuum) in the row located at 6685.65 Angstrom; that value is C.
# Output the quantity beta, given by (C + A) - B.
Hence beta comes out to 1.11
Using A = 1.07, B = 1.00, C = 1.04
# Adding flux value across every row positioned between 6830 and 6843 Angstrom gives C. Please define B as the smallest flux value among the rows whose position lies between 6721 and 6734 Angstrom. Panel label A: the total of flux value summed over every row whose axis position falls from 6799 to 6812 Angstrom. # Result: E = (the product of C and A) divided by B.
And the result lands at 300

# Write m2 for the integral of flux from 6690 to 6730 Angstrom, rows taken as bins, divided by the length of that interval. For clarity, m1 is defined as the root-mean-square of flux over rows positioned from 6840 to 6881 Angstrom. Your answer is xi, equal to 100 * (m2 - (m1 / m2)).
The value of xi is 1555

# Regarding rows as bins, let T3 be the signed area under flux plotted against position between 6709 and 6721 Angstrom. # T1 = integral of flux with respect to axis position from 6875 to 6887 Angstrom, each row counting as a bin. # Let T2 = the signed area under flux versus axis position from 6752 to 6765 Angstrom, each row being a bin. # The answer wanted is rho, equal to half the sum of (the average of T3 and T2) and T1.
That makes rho 207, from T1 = 203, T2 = 222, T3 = 201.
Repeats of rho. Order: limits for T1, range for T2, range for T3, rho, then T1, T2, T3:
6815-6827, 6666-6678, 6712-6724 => 210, 214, 205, 206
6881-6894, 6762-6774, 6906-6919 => 216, 220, 199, 226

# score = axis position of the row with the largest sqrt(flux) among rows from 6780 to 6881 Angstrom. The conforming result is 6800.54 Angstrom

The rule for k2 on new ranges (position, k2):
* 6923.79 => 2.81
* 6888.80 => 2.98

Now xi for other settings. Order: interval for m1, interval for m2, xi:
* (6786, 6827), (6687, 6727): 1573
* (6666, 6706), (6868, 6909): 1618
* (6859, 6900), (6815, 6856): 1623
